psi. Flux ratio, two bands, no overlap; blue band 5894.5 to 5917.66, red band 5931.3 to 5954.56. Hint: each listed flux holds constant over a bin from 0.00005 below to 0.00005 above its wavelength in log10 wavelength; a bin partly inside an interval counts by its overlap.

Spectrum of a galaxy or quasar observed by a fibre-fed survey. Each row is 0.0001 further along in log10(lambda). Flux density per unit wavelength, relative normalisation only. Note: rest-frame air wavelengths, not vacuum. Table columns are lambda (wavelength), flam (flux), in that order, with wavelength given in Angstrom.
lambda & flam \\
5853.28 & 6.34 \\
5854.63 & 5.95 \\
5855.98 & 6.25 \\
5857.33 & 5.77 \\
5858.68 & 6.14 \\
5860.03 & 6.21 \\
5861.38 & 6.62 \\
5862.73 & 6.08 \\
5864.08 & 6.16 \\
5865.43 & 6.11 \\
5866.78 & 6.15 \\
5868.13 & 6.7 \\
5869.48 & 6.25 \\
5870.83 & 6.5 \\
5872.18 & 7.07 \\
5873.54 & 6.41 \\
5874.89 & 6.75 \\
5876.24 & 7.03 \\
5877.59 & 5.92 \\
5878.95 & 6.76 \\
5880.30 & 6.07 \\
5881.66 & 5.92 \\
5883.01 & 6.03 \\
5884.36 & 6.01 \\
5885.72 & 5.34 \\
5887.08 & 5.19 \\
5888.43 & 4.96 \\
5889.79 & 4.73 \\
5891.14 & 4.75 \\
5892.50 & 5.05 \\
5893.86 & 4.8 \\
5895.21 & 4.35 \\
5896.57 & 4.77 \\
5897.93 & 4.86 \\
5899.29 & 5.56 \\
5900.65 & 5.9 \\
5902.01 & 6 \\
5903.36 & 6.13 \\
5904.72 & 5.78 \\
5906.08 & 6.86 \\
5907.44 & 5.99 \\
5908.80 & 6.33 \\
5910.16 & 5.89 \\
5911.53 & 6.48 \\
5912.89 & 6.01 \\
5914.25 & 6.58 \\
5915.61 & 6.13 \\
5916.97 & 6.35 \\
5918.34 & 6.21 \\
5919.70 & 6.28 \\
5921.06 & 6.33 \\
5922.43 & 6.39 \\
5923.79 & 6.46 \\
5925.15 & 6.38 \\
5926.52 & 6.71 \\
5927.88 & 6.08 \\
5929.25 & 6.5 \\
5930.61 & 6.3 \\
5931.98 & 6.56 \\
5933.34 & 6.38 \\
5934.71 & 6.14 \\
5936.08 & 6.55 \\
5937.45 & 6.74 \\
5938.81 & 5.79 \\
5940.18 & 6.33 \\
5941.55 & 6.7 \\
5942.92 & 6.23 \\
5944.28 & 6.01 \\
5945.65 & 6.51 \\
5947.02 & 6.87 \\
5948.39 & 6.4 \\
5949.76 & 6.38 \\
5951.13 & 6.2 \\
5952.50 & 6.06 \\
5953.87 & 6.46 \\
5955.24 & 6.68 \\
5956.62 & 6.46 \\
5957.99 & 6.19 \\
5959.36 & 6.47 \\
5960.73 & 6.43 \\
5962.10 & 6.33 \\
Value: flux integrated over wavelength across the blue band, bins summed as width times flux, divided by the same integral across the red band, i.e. 0.92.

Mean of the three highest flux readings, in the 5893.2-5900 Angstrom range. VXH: 5.1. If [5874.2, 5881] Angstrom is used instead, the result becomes 6.8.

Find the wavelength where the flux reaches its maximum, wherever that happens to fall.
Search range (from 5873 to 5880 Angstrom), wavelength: 5876.24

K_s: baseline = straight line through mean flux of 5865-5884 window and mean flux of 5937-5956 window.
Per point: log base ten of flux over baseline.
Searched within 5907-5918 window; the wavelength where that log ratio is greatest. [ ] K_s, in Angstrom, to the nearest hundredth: 5914.25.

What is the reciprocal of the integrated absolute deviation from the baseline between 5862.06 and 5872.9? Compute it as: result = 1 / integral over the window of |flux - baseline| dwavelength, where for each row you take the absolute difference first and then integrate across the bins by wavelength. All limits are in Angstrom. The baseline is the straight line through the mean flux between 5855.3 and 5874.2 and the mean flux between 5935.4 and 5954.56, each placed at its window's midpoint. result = 0.35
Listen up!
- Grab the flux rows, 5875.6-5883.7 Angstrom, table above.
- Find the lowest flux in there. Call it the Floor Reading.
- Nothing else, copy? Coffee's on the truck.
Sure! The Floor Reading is 5.92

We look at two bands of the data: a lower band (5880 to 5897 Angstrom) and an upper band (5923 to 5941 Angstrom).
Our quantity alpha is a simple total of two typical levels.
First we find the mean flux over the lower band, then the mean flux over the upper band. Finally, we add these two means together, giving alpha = 11.6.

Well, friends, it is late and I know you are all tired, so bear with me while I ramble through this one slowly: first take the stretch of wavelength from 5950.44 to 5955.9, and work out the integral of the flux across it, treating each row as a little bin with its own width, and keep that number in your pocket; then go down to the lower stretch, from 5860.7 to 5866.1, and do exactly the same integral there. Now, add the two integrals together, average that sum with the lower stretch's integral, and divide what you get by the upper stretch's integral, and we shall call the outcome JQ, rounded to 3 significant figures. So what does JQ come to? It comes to 1.47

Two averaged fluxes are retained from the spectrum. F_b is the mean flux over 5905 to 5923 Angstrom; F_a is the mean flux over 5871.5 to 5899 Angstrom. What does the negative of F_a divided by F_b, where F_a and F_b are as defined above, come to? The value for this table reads -0.90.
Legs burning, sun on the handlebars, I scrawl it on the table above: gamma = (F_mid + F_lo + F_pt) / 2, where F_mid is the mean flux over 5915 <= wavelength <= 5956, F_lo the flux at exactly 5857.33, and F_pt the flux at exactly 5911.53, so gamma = 9.31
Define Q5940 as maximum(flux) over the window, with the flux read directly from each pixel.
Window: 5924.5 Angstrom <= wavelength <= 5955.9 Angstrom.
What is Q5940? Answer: 6.87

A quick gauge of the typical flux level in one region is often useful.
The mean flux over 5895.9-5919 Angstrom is 5.99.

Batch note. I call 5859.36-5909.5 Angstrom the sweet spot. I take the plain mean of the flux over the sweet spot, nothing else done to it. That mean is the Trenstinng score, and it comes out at 5.9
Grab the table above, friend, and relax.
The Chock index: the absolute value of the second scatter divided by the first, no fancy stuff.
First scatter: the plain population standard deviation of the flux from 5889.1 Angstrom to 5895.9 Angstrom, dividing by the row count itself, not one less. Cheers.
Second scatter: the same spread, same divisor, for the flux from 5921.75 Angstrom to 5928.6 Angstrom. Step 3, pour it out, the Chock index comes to 0.90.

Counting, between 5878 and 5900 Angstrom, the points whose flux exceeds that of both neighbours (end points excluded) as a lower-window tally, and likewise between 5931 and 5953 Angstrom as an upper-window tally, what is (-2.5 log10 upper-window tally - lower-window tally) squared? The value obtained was 10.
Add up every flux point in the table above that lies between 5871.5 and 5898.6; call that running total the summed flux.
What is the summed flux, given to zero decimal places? 113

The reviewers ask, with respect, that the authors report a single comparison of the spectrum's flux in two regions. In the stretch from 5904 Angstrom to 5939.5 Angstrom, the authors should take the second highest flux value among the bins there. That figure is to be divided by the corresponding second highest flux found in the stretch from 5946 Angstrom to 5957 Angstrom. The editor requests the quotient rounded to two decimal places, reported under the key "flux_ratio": 1.01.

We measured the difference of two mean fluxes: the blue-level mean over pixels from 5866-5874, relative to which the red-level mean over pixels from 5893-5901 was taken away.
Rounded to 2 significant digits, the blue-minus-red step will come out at 1.5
